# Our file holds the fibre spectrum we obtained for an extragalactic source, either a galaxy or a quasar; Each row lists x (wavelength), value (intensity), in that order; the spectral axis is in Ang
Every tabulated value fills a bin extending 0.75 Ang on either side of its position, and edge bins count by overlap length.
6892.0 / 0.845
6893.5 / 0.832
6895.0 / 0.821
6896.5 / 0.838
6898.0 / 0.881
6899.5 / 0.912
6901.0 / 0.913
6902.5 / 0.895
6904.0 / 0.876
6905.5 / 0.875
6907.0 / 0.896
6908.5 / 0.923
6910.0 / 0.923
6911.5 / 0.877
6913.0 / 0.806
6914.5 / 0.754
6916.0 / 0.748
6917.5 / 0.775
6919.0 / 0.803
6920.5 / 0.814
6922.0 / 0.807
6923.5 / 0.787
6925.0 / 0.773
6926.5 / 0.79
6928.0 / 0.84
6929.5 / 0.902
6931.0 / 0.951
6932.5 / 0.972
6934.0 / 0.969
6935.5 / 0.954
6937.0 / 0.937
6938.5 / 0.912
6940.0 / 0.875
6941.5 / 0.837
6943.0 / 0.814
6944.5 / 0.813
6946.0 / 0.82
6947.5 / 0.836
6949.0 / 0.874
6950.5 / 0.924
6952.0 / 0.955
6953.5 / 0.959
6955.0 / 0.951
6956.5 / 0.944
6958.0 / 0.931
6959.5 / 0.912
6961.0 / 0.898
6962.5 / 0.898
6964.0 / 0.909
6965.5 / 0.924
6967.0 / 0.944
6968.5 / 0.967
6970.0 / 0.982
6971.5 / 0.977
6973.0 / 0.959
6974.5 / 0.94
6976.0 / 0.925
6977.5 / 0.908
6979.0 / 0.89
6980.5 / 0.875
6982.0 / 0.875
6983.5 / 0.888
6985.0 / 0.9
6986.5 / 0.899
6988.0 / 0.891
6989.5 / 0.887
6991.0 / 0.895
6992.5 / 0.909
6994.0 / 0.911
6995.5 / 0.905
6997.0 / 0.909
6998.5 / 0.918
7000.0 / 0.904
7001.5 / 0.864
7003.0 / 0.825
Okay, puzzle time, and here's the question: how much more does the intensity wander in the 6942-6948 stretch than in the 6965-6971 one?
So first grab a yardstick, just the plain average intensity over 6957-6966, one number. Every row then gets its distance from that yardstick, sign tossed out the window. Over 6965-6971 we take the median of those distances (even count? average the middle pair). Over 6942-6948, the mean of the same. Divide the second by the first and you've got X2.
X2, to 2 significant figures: 2.1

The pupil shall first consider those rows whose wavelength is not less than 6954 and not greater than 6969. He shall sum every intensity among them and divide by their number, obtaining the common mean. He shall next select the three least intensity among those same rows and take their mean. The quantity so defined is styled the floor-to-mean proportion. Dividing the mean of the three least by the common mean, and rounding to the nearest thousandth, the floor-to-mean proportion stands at 0.972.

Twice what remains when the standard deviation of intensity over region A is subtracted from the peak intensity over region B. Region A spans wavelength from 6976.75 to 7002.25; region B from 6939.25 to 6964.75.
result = 1.889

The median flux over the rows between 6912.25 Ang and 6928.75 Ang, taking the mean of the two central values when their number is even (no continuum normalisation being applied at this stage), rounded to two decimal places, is 0.79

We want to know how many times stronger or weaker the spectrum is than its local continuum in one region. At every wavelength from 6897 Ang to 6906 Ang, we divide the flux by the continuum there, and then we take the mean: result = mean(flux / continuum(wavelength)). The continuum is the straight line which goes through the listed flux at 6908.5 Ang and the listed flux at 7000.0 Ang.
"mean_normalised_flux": 0.96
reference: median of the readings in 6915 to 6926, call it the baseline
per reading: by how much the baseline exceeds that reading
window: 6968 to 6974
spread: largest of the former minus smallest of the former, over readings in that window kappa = 0.023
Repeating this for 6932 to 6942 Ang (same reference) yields 0.135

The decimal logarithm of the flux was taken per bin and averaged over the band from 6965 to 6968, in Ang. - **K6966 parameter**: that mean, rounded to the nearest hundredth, -0.03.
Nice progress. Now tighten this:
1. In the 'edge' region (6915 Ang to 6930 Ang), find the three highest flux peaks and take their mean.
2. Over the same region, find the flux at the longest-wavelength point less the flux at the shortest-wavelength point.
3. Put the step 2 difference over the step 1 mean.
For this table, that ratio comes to 0.181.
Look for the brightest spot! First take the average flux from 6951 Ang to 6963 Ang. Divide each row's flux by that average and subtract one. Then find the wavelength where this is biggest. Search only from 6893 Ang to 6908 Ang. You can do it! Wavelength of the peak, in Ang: 6901.0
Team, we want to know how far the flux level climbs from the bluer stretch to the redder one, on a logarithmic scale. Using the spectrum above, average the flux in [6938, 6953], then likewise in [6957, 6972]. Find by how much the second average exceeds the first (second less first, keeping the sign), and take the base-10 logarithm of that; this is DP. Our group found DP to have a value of -1.2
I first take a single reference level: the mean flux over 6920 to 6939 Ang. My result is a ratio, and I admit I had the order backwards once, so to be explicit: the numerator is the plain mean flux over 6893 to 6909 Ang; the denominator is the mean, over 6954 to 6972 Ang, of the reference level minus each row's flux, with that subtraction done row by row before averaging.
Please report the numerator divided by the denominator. -15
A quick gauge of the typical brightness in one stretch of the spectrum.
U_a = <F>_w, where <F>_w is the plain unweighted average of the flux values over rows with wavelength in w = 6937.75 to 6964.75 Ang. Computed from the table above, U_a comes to 0.892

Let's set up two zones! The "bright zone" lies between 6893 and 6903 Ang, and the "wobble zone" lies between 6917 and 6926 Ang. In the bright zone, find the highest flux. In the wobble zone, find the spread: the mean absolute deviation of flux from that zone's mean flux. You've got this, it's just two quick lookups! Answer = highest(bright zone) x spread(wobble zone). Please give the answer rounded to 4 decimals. 0.0135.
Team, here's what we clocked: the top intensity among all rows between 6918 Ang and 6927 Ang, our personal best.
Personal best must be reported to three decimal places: 0.814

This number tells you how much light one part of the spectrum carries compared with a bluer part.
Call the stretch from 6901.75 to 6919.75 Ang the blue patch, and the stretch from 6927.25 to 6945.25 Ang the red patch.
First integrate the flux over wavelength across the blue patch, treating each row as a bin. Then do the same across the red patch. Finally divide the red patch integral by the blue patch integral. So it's 1.06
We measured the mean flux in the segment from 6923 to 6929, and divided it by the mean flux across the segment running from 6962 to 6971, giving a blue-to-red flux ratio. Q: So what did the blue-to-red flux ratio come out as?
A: 0.85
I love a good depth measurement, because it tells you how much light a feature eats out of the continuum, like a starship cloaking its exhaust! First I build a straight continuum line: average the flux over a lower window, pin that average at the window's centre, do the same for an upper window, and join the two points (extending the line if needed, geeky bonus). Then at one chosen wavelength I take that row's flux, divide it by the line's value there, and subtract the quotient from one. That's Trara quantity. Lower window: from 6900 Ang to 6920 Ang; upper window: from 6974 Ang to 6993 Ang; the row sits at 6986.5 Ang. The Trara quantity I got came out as 0.00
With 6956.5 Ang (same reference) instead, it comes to -0.07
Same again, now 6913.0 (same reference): 0.06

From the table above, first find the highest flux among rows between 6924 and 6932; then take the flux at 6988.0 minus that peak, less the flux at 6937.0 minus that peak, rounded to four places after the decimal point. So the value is -0.0460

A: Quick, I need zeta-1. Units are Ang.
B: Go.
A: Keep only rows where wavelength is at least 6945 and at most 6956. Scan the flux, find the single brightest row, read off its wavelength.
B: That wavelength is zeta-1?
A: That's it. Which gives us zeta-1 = 6953.5 Ang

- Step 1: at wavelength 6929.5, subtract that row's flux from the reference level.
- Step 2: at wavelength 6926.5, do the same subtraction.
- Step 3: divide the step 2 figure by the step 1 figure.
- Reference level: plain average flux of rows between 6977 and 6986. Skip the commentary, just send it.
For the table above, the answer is -8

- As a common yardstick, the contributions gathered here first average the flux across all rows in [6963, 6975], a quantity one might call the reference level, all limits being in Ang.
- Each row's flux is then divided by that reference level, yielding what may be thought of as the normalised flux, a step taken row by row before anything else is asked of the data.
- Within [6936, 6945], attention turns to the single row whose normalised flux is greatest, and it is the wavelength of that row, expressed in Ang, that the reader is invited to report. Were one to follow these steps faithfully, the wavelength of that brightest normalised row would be 6937.0 Ang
